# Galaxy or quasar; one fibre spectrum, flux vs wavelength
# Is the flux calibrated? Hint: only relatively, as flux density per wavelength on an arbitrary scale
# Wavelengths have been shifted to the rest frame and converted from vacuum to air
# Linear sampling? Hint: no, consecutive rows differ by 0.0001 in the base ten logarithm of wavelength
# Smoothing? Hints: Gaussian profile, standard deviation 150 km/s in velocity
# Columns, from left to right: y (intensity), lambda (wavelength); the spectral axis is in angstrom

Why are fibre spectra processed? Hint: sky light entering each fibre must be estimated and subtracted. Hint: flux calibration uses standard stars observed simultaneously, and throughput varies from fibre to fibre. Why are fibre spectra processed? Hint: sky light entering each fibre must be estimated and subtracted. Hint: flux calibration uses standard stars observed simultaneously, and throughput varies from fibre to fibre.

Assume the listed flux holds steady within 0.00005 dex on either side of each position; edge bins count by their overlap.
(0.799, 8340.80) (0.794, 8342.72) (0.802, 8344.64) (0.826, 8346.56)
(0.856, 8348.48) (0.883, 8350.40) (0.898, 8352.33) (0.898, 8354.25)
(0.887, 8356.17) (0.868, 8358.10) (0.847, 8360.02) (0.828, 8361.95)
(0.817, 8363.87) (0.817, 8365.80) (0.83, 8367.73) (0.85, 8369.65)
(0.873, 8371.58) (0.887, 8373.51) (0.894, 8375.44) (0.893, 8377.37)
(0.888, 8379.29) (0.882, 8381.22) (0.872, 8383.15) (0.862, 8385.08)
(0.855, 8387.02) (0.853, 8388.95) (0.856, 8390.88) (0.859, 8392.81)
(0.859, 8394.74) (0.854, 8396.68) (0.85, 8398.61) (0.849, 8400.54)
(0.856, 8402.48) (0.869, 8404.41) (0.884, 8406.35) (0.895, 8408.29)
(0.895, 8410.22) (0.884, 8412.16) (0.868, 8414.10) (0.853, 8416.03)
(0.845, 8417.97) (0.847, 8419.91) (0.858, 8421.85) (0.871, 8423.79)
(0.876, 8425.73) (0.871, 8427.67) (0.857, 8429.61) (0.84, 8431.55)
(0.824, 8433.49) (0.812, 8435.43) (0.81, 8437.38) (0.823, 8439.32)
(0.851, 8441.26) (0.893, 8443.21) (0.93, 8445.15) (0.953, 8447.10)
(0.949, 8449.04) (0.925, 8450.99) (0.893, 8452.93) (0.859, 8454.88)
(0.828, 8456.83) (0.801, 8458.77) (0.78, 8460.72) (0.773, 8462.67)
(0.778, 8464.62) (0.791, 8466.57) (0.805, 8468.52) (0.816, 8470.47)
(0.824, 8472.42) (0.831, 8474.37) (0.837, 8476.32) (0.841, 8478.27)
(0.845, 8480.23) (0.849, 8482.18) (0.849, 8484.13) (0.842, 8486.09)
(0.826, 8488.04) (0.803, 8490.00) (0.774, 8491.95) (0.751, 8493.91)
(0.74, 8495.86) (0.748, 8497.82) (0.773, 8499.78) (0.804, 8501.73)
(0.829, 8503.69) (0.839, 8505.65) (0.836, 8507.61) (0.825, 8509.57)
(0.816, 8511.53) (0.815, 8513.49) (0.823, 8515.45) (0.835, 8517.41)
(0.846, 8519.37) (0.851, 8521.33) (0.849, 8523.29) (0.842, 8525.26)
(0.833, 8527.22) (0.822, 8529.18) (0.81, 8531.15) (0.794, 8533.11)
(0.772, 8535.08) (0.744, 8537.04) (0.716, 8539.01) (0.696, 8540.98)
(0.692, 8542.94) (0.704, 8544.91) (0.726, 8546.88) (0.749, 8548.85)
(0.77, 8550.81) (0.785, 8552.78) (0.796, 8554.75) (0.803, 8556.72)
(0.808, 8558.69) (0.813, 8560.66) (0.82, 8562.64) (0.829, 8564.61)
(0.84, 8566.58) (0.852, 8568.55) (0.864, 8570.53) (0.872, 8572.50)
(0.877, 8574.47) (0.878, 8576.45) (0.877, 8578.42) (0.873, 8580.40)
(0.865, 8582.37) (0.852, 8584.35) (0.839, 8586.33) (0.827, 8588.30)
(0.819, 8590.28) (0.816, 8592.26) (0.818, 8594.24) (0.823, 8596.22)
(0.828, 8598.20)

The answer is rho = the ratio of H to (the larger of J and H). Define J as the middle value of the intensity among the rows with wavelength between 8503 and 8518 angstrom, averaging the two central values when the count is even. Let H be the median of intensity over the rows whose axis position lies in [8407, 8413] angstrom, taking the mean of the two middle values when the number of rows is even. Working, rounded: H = 0.895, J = 0.83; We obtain 1.00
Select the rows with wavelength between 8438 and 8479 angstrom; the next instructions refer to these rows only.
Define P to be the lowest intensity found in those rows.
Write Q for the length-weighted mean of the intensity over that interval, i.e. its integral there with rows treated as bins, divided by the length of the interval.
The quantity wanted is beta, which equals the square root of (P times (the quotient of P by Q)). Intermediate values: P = 0.773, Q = 0.847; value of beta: 0.840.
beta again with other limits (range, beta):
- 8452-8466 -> 0.856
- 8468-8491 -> 0.881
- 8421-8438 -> 0.880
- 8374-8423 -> 0.907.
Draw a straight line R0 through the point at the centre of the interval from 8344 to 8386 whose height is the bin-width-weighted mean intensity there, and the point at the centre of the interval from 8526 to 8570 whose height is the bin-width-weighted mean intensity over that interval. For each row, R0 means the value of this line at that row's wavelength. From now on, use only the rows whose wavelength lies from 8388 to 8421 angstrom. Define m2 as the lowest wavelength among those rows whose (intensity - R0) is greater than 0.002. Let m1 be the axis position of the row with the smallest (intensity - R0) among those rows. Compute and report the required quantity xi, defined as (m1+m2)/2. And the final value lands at 8389.9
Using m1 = 8388.95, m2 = 8390.88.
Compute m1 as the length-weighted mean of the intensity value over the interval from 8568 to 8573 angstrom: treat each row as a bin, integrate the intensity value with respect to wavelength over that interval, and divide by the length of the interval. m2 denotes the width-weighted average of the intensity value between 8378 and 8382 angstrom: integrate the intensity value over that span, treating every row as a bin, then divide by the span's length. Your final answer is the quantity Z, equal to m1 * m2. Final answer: 0.77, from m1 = 0.862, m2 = 0.888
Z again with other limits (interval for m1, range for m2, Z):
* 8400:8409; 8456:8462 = 0.70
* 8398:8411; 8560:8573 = 0.73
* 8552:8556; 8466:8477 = 0.65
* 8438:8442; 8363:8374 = 0.70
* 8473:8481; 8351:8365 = 0.72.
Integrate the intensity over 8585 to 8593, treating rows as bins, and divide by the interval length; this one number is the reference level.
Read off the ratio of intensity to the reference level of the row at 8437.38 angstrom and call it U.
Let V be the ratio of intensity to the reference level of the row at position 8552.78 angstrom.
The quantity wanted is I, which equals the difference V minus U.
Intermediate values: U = 0.98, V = 0.95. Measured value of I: -0.030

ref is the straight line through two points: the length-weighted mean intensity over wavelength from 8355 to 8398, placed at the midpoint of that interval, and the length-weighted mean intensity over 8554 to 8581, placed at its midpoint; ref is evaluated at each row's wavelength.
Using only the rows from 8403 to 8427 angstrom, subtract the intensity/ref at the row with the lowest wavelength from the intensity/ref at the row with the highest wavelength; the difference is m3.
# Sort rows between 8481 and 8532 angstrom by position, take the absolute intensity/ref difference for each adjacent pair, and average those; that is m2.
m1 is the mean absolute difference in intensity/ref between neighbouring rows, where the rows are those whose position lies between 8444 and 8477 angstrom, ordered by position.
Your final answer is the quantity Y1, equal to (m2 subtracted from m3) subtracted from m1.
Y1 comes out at 0.02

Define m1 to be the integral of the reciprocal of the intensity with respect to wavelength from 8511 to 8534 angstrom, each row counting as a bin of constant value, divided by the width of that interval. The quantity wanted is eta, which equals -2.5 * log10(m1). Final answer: -0.205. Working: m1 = 1.21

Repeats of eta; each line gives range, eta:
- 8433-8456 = -0.145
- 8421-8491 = -0.186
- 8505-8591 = -0.229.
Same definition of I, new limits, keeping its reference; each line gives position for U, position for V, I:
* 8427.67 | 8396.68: -0.021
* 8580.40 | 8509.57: -0.058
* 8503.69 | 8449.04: 0.145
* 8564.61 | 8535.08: -0.069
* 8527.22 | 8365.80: -0.019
